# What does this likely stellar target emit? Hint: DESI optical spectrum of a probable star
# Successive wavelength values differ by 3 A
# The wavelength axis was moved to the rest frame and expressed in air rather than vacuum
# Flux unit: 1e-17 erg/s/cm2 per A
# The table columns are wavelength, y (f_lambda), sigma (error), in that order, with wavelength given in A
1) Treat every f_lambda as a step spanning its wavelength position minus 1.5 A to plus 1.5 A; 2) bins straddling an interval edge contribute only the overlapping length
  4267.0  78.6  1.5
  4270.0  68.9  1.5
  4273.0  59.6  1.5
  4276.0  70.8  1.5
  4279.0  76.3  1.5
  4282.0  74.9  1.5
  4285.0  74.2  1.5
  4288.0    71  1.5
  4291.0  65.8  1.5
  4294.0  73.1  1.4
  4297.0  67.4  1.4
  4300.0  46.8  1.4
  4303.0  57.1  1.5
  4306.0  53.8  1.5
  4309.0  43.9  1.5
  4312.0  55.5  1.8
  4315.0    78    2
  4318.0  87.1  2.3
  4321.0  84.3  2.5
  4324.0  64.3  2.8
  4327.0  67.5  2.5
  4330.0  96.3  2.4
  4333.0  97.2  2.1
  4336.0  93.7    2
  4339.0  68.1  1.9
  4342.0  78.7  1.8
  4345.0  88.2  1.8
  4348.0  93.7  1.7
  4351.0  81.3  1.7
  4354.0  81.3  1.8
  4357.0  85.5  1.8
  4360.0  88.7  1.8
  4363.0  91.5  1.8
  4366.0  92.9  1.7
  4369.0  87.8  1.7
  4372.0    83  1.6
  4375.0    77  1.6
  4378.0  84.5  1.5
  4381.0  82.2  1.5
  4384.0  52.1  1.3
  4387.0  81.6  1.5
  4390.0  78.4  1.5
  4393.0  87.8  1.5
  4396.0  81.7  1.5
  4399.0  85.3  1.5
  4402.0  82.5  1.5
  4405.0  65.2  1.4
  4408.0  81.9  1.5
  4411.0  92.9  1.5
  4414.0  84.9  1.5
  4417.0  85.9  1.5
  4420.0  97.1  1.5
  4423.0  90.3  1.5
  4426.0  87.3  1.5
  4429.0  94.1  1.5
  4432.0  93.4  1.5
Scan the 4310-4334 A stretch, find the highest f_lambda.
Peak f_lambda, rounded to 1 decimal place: 97.2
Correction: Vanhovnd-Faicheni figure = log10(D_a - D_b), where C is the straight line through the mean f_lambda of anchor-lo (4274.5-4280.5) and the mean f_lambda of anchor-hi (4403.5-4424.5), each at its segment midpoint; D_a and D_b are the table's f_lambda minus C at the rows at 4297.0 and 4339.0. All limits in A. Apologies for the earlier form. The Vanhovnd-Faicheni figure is 0.47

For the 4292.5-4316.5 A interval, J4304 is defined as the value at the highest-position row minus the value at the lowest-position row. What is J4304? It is 5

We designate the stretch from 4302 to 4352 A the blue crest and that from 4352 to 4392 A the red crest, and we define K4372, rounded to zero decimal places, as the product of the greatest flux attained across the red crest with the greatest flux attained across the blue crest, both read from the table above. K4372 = 9030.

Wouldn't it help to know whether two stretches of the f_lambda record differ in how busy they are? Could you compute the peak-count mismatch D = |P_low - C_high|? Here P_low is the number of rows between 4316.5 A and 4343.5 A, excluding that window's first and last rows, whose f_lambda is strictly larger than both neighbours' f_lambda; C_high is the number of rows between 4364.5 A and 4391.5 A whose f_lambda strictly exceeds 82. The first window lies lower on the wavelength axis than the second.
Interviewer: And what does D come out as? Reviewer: 4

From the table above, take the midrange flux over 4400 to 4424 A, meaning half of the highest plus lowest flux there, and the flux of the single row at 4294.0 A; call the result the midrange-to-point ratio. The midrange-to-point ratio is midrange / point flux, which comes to 1.11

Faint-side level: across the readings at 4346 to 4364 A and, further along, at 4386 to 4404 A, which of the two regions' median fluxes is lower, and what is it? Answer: 82.1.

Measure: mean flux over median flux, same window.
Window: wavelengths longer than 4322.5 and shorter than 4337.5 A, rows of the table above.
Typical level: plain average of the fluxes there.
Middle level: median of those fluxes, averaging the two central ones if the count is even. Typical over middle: 0.89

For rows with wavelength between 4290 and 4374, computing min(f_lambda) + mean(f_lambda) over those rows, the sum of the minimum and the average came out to 121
